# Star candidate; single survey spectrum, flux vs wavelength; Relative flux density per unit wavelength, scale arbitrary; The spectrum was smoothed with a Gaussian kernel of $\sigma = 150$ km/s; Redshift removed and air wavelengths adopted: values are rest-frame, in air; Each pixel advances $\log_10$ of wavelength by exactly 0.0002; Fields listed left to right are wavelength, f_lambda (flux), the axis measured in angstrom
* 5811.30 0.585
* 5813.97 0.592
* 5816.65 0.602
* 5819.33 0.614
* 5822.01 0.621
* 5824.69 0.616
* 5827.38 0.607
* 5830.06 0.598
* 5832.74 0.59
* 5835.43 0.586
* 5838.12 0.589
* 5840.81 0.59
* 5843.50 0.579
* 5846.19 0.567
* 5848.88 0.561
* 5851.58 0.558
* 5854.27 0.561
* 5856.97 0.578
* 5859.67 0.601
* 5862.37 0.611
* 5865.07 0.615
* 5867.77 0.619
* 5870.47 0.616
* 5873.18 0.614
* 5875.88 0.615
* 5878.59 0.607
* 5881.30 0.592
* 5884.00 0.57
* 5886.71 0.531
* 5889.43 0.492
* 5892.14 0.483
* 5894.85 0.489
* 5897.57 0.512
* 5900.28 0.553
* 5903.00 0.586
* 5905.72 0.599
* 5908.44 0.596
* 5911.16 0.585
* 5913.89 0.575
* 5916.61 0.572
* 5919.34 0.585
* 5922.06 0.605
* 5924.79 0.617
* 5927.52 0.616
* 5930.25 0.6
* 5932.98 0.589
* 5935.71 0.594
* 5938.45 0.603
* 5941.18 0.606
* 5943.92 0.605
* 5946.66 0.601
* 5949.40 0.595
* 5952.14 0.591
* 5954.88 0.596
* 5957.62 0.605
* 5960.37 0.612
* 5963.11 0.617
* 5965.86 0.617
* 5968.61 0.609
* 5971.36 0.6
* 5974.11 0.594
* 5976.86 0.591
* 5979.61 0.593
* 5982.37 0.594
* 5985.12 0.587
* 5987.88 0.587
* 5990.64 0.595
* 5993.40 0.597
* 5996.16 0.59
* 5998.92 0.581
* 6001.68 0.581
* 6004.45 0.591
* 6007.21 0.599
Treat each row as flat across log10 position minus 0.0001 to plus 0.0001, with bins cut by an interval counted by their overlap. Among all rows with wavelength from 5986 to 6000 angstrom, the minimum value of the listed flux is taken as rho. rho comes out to 0.581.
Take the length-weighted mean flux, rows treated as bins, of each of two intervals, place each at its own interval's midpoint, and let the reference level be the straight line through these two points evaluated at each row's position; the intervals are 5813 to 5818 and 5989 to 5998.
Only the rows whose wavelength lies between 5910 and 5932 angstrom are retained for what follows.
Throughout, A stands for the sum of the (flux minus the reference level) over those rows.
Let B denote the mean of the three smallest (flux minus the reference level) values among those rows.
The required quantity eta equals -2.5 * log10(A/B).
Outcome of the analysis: 1.9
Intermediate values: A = 0.00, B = -0.018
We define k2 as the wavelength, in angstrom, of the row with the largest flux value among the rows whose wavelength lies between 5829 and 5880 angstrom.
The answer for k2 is 5867.77 angstrom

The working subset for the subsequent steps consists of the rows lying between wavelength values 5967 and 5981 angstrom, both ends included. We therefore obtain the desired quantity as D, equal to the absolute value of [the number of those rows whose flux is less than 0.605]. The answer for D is 4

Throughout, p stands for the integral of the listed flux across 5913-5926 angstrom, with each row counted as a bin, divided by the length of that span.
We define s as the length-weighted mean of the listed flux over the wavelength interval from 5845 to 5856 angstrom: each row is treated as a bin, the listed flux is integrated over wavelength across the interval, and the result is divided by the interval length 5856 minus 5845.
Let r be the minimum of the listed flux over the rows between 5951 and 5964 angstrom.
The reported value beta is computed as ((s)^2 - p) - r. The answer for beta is -0.866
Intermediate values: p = 0.591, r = 0.591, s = 0.562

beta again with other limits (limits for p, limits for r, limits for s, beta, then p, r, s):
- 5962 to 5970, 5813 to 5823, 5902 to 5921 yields -0.863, 0.614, 0.592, 0.586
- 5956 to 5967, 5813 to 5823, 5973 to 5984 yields -0.852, 0.612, 0.592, 0.593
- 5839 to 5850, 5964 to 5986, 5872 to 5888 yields -0.816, 0.575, 0.587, 0.588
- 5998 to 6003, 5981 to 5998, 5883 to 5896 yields -0.906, 0.581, 0.587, 0.512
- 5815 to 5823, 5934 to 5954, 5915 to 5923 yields -0.858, 0.611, 0.591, 0.586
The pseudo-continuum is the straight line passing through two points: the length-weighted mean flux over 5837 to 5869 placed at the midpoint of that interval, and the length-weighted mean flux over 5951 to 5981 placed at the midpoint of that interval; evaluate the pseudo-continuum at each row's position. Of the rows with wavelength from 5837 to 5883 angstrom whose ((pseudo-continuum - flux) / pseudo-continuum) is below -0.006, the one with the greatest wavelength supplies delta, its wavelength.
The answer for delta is 5878.59 angstrom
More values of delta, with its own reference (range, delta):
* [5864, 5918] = 5905.72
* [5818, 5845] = 5840.81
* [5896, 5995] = 5968.61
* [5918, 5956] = 5943.92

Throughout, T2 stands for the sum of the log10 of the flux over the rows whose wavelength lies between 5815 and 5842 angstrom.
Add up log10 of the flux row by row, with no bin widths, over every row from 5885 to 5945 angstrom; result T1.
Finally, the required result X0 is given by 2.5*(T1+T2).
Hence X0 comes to -18.9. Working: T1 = -5.4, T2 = -2.2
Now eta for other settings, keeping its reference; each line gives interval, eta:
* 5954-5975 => -3.8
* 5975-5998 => -0.9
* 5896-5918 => -1.4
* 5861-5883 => -3.0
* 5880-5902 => -1.8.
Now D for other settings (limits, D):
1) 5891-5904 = 5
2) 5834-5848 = 5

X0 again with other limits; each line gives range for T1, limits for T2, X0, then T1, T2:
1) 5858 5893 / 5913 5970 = -19.3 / -3.1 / -4.7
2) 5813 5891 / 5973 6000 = -22.4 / -6.7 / -2.3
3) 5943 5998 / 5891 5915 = -17.0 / -4.5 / -2.3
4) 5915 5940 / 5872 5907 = -13.3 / -2.0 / -3.3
